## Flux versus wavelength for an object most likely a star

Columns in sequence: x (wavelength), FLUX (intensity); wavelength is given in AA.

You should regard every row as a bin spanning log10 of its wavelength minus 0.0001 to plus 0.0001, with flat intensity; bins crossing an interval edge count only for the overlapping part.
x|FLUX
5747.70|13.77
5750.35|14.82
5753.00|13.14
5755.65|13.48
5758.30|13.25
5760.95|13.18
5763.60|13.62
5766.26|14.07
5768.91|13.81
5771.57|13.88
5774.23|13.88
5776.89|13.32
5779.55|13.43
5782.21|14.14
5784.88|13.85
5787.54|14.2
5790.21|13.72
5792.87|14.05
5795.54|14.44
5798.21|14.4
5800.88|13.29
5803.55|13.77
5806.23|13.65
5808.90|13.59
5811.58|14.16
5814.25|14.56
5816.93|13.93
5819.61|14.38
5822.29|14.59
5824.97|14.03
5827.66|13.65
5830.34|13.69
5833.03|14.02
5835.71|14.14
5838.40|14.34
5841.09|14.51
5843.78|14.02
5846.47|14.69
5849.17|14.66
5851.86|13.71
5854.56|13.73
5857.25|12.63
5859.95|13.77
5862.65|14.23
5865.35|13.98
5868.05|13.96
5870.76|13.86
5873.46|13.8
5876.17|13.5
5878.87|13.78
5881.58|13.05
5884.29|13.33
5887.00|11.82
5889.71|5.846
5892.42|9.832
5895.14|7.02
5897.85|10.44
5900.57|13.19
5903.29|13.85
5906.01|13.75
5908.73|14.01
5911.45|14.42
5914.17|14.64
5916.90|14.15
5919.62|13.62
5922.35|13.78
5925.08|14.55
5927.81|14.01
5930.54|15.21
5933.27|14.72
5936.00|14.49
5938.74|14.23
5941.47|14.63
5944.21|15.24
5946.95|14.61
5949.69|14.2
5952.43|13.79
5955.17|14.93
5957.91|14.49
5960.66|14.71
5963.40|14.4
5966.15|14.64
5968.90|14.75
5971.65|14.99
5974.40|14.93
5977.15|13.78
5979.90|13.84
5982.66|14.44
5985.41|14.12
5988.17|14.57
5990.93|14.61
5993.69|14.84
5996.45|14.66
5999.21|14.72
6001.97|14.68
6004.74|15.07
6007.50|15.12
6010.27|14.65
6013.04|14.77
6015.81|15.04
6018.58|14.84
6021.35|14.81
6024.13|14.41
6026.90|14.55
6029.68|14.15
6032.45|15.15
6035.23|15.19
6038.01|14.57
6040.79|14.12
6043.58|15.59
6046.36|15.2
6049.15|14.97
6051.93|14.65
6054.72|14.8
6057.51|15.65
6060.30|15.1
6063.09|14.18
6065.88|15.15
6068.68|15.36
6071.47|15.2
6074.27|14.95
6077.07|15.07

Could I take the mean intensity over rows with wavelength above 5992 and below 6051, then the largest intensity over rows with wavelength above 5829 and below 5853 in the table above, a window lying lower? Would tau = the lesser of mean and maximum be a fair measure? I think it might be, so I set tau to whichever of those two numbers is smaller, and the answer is 14.7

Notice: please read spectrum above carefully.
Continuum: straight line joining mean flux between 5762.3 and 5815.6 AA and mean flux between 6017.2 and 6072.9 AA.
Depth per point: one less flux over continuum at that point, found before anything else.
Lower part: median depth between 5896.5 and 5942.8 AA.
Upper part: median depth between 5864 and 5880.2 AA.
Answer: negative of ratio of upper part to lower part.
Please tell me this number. -1.6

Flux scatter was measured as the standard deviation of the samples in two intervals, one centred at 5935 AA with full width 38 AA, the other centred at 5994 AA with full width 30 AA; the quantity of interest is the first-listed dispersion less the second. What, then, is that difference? 0.12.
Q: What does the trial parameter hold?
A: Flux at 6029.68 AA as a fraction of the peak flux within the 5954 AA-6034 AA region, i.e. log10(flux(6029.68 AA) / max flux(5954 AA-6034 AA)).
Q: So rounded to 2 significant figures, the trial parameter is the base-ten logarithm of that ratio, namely -0.030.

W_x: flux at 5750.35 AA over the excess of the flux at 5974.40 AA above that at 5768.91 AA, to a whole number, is 13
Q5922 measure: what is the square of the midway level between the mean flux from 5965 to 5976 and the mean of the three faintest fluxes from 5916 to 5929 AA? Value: 205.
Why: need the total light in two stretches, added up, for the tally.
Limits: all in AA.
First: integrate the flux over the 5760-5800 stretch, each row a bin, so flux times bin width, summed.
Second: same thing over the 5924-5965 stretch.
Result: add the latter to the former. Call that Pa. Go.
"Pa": 1151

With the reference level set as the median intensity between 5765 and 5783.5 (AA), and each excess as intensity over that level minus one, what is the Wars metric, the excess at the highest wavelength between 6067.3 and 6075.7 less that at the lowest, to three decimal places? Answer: -0.030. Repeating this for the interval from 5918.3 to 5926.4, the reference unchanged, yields 0.067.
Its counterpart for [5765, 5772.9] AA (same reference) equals -0.014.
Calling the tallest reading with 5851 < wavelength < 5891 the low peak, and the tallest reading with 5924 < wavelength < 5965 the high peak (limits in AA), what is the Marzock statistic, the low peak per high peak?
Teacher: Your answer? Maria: 0.93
